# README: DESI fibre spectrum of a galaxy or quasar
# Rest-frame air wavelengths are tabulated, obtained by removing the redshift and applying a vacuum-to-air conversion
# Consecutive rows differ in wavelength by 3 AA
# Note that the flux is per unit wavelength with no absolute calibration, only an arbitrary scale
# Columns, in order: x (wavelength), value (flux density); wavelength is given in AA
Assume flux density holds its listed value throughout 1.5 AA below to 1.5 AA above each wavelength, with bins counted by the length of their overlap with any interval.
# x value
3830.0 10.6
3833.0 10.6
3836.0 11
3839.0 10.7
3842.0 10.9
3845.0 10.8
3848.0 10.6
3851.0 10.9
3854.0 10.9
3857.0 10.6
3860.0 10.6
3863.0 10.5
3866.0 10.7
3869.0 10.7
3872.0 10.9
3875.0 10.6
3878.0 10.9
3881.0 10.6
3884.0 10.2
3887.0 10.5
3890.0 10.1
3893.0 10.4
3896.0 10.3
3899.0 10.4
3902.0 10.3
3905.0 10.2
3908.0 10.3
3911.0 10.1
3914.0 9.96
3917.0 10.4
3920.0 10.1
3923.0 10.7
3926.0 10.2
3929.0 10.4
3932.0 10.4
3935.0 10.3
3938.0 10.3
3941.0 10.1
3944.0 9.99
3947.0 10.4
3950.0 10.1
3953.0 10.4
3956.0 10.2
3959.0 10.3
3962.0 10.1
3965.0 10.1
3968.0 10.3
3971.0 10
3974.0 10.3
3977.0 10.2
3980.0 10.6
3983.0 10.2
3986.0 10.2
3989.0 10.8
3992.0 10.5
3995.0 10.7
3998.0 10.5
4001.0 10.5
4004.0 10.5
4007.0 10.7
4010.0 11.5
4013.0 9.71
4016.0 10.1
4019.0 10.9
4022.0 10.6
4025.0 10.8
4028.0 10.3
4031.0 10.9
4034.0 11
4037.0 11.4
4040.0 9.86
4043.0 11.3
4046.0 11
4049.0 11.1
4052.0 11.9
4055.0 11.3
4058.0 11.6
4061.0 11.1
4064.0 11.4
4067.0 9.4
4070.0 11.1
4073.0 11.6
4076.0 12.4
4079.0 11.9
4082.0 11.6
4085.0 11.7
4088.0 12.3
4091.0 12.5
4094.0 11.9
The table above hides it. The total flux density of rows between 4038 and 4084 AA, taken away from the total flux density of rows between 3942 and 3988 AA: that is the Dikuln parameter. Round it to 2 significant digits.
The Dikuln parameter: -15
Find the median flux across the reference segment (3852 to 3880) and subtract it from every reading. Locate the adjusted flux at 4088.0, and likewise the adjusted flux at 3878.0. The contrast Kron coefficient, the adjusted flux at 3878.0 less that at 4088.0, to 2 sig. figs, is -1.4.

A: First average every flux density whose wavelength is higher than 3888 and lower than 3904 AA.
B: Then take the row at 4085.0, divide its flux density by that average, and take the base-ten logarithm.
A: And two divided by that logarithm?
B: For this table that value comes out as 36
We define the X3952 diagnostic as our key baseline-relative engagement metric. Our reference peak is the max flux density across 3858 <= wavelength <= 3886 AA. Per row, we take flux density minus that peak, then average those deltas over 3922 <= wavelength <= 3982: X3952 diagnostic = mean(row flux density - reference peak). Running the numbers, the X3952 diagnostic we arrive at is -0.63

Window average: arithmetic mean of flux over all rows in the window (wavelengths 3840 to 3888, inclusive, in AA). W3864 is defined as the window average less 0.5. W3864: 10.2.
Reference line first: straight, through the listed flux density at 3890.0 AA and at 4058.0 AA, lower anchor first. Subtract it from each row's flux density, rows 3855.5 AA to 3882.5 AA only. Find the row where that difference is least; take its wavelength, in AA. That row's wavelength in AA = 3881.0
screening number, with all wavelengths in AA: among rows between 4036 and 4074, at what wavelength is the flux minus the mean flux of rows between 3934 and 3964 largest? 4052.0 AA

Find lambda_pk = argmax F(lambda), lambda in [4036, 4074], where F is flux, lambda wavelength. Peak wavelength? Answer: 4052.0 AA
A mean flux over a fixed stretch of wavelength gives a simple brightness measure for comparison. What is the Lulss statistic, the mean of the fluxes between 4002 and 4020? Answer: 10.6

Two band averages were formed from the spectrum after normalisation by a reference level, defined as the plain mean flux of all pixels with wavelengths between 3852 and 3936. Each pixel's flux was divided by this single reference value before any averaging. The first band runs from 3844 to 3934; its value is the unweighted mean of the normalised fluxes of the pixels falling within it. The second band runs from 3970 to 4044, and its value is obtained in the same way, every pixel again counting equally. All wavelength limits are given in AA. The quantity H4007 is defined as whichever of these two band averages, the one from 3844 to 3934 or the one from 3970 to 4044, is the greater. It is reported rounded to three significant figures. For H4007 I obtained 1.01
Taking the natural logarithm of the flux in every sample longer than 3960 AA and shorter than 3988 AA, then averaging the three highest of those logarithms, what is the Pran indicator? 2.34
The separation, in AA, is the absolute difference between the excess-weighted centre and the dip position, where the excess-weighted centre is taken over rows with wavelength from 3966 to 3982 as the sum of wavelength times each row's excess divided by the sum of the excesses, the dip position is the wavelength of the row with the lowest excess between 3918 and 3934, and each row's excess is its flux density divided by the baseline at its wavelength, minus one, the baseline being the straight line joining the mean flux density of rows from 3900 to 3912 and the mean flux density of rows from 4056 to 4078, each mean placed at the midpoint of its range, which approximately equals 53.0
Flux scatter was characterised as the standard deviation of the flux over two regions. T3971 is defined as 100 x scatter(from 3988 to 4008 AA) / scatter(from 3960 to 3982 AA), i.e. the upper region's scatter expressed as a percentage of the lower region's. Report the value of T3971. 65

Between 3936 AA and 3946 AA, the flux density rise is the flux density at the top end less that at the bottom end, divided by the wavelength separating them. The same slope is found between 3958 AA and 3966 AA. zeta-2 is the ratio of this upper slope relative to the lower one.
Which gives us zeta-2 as 0.6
